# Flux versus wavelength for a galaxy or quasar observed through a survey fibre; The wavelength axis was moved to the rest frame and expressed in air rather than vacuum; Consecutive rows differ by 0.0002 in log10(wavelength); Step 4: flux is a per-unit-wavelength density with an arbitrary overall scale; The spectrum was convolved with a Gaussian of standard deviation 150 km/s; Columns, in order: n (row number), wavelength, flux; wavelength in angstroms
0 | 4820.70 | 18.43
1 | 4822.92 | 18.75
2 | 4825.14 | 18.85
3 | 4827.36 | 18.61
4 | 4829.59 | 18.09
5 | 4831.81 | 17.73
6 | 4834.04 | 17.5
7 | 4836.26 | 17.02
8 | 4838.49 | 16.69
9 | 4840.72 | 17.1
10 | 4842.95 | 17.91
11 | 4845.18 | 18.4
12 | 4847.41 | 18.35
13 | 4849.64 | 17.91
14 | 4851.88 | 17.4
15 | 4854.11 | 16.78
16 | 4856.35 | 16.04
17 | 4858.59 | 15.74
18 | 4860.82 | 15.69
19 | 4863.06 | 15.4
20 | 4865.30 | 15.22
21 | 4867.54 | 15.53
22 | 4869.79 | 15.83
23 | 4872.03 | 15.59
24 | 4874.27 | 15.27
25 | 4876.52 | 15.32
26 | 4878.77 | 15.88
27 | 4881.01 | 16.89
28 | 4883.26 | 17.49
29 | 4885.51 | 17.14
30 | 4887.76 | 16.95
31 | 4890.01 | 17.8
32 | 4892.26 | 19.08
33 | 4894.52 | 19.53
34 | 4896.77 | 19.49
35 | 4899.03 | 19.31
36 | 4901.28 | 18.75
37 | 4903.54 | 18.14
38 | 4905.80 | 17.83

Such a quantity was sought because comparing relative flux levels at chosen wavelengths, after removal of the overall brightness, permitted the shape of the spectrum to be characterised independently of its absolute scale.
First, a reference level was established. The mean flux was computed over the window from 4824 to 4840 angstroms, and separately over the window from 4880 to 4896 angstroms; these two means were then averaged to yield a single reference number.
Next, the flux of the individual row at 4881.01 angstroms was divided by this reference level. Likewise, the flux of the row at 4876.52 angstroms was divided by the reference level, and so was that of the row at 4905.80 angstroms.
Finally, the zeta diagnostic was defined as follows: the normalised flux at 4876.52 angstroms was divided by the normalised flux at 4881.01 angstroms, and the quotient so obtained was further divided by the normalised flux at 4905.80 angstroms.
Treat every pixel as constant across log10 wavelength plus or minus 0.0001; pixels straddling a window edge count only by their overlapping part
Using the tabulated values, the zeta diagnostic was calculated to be 0.91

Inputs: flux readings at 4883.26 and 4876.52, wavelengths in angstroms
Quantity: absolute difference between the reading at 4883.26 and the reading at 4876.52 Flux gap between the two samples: 2.2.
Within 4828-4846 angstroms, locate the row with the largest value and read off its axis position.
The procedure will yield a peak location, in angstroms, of 4845.18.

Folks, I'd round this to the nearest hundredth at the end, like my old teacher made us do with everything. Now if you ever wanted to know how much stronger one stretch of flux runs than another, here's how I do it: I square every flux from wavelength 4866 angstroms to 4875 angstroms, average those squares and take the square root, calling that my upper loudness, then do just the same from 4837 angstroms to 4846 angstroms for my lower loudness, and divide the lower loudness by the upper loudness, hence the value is 1.13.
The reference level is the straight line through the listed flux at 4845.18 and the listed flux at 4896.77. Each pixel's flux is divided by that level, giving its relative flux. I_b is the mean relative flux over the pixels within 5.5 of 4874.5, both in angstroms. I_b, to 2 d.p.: 0.82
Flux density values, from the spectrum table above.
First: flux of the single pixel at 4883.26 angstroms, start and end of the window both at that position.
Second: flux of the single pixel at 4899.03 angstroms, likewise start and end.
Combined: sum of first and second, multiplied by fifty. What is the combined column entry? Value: 1840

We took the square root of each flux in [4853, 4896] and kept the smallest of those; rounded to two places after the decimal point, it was 3.90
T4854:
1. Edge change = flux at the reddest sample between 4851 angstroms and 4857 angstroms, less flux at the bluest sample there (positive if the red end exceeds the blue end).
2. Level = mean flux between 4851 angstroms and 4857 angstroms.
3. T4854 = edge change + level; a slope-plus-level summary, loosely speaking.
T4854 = 15.4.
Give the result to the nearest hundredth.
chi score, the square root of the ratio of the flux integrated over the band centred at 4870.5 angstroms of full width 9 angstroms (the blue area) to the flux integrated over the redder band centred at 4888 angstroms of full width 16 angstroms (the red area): 0.70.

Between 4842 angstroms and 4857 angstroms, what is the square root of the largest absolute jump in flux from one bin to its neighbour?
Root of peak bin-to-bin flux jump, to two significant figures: 0.86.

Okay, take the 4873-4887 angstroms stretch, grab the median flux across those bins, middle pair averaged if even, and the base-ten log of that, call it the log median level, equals 1.21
